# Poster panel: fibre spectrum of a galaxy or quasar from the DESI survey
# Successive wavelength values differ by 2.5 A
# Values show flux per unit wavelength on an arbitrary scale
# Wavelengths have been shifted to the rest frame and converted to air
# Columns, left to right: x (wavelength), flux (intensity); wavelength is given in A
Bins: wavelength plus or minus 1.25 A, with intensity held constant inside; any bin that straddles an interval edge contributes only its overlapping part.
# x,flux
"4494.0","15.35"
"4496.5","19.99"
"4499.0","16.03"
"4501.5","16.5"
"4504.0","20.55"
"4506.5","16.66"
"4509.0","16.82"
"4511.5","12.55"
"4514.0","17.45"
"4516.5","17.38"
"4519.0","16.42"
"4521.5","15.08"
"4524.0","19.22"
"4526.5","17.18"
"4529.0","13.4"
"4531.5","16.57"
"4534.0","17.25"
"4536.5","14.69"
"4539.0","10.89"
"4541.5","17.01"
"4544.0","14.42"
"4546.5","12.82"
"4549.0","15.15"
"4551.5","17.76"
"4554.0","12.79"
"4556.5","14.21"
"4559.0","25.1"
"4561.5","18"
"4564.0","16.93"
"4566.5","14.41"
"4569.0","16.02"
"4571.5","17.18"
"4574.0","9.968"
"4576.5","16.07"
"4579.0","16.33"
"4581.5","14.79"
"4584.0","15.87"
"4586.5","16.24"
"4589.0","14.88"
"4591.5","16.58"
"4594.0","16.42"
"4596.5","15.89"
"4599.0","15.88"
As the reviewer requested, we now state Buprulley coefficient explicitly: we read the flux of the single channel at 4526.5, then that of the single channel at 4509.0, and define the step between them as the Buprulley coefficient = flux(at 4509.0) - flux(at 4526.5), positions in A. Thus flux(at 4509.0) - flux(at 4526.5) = 0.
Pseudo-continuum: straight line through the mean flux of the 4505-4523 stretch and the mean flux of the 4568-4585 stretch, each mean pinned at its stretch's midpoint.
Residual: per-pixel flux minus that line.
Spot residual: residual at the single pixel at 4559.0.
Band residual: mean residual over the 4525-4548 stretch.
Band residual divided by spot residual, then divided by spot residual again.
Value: -0.01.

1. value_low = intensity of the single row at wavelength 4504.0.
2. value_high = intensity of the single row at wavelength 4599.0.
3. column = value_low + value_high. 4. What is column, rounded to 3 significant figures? 36.4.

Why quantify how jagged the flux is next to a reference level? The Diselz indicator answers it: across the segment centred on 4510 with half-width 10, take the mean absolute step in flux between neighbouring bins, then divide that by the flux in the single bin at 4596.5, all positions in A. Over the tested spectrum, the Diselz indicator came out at 0.16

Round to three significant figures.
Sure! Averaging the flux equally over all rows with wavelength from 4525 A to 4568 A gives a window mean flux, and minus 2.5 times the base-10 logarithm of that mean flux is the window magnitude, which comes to -3.00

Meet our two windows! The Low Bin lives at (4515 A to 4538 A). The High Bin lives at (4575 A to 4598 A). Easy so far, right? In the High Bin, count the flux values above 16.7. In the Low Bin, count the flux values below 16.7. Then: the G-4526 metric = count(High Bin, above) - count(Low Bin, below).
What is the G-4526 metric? -5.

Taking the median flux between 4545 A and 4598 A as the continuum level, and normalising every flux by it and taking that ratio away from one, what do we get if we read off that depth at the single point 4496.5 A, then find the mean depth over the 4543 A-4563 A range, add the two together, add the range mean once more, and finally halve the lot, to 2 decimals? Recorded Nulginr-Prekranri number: -0.14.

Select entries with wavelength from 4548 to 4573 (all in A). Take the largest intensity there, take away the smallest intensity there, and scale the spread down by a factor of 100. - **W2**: 0.123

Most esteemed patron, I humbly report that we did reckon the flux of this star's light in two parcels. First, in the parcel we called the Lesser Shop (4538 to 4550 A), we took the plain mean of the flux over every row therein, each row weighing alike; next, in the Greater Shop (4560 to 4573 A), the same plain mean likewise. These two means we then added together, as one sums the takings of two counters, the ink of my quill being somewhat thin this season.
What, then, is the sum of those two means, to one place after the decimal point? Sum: 30.6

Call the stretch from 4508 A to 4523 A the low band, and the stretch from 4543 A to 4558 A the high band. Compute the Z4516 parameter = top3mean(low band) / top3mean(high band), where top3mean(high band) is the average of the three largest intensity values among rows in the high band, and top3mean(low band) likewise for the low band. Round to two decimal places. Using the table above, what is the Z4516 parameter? 1.09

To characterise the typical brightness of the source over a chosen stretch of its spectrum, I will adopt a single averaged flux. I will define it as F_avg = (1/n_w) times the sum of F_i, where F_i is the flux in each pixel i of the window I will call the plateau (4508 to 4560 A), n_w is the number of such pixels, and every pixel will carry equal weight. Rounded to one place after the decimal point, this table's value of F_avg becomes 15.9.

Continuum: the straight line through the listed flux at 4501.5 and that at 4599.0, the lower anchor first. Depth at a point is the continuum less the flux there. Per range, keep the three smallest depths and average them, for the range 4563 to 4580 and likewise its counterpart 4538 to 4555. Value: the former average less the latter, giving -0.3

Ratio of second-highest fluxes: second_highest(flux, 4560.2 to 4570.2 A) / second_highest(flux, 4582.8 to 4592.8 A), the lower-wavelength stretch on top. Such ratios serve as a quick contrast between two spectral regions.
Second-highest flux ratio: 1.04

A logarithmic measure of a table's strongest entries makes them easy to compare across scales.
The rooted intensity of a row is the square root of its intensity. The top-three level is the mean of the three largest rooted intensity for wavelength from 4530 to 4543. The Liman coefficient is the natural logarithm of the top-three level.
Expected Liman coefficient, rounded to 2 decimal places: 1.41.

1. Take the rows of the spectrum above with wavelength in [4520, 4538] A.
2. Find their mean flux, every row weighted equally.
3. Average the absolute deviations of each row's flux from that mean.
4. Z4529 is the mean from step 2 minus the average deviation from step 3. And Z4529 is 14.6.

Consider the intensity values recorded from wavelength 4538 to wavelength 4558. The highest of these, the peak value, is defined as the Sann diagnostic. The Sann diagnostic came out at 17.76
